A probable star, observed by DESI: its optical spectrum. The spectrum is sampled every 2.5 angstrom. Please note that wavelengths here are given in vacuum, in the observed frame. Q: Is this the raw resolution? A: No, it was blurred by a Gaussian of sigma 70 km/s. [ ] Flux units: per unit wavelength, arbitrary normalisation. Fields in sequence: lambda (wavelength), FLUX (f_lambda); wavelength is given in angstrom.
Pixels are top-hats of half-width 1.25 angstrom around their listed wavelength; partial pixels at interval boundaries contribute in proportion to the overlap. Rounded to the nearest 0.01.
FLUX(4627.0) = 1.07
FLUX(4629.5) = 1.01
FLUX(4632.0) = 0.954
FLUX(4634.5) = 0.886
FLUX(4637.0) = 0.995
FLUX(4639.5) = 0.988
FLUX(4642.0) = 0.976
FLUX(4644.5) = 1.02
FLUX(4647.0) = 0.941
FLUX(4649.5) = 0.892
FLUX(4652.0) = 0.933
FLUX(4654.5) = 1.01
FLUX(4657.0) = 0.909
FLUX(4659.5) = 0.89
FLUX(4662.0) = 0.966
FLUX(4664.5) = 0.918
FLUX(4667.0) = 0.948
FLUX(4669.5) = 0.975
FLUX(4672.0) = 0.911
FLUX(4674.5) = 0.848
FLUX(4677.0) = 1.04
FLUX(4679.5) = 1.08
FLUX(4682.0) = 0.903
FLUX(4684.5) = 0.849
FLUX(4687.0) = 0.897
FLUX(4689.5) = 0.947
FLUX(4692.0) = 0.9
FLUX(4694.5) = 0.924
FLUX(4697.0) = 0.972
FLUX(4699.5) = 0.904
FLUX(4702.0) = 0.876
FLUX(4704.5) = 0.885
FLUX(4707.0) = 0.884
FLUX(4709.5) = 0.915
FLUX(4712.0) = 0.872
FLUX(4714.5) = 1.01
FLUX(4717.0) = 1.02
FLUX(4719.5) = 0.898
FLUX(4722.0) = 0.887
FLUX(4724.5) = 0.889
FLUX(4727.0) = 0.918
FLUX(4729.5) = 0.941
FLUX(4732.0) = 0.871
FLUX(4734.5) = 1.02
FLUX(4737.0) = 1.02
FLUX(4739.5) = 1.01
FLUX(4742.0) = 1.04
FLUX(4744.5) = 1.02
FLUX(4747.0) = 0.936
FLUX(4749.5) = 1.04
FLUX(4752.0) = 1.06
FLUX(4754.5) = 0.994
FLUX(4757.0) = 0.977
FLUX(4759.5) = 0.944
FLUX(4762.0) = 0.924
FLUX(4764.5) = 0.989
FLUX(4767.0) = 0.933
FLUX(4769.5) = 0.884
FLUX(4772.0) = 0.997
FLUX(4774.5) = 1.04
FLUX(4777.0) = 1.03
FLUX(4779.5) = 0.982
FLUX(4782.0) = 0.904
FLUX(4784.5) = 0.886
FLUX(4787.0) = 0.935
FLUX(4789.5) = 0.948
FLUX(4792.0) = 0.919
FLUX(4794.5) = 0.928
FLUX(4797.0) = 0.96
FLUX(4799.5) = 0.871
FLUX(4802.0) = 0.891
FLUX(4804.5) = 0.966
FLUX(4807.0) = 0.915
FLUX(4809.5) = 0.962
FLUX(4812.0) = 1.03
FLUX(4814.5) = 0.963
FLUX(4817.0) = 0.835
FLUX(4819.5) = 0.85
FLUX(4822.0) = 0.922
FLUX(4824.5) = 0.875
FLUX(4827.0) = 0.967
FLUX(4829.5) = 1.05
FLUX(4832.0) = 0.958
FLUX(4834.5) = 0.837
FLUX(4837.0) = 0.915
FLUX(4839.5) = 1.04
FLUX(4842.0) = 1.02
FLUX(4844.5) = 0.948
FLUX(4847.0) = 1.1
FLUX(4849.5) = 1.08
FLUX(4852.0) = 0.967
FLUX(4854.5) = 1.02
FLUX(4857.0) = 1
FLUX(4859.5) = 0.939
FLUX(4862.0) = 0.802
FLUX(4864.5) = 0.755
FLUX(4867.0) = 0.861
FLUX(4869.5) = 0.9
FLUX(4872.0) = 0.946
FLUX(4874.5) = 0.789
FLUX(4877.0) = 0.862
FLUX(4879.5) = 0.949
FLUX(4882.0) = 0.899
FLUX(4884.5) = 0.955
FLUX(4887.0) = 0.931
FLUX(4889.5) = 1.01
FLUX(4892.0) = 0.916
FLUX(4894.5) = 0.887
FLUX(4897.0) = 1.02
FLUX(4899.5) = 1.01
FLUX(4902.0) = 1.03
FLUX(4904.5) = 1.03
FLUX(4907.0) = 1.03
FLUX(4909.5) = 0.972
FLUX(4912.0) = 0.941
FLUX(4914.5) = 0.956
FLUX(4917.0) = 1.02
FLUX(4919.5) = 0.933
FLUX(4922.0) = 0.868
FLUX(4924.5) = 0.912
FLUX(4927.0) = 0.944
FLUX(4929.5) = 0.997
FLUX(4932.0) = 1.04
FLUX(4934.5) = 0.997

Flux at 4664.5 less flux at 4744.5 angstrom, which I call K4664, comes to -0.10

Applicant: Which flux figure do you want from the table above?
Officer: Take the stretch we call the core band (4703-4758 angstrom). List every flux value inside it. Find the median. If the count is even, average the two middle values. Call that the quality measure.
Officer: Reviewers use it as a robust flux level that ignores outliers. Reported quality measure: 0.96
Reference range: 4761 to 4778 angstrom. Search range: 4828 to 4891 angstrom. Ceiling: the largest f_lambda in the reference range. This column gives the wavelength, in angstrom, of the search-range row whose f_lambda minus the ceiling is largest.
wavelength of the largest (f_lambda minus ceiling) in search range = 4847.0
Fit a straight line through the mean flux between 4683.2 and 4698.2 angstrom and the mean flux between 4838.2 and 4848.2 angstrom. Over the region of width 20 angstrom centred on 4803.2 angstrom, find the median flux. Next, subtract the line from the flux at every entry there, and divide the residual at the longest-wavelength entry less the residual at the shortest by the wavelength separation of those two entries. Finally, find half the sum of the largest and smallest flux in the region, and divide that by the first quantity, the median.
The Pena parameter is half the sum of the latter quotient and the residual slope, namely 0.506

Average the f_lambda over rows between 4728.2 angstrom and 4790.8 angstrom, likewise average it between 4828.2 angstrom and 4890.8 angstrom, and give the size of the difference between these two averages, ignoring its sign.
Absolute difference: 0.032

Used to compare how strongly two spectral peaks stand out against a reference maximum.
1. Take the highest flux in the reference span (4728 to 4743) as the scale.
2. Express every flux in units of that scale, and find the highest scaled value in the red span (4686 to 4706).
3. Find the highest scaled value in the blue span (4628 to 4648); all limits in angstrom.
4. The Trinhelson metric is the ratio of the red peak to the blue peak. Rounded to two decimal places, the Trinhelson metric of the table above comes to 0.95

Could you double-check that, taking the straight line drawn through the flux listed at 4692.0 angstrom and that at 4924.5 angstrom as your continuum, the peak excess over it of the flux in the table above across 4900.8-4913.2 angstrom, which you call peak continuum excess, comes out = 0.119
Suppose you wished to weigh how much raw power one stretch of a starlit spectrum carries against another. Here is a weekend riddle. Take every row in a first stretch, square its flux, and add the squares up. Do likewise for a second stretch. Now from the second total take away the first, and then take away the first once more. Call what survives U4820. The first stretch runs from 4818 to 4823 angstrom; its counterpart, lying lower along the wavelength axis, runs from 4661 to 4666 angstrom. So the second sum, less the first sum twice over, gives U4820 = -1.4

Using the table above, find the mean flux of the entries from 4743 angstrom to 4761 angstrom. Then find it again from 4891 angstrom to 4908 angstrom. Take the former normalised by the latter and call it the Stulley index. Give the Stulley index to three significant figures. 1.01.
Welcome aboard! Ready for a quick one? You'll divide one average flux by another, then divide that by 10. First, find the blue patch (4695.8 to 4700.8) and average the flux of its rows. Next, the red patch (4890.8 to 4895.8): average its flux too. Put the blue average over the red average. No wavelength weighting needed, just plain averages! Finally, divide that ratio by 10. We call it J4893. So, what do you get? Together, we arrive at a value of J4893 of 0.104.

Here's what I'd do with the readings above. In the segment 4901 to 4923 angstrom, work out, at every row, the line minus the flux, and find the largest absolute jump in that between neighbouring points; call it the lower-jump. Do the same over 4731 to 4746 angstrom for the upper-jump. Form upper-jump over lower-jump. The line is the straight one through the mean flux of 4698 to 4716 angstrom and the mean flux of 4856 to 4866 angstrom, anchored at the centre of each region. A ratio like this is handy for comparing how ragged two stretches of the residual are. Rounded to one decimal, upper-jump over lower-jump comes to 1.7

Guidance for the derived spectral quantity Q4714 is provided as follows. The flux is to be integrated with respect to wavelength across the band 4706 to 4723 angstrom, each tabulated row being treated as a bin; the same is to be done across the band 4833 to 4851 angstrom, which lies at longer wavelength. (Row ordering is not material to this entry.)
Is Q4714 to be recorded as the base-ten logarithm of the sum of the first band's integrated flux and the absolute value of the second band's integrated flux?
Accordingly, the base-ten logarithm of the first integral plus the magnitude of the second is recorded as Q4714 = 1.53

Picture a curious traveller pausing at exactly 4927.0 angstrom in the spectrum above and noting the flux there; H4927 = 0.944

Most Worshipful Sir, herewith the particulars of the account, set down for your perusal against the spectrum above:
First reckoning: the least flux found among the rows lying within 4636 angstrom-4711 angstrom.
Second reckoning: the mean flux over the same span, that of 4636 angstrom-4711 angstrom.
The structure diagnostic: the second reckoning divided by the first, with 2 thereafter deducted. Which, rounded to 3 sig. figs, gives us -0.896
